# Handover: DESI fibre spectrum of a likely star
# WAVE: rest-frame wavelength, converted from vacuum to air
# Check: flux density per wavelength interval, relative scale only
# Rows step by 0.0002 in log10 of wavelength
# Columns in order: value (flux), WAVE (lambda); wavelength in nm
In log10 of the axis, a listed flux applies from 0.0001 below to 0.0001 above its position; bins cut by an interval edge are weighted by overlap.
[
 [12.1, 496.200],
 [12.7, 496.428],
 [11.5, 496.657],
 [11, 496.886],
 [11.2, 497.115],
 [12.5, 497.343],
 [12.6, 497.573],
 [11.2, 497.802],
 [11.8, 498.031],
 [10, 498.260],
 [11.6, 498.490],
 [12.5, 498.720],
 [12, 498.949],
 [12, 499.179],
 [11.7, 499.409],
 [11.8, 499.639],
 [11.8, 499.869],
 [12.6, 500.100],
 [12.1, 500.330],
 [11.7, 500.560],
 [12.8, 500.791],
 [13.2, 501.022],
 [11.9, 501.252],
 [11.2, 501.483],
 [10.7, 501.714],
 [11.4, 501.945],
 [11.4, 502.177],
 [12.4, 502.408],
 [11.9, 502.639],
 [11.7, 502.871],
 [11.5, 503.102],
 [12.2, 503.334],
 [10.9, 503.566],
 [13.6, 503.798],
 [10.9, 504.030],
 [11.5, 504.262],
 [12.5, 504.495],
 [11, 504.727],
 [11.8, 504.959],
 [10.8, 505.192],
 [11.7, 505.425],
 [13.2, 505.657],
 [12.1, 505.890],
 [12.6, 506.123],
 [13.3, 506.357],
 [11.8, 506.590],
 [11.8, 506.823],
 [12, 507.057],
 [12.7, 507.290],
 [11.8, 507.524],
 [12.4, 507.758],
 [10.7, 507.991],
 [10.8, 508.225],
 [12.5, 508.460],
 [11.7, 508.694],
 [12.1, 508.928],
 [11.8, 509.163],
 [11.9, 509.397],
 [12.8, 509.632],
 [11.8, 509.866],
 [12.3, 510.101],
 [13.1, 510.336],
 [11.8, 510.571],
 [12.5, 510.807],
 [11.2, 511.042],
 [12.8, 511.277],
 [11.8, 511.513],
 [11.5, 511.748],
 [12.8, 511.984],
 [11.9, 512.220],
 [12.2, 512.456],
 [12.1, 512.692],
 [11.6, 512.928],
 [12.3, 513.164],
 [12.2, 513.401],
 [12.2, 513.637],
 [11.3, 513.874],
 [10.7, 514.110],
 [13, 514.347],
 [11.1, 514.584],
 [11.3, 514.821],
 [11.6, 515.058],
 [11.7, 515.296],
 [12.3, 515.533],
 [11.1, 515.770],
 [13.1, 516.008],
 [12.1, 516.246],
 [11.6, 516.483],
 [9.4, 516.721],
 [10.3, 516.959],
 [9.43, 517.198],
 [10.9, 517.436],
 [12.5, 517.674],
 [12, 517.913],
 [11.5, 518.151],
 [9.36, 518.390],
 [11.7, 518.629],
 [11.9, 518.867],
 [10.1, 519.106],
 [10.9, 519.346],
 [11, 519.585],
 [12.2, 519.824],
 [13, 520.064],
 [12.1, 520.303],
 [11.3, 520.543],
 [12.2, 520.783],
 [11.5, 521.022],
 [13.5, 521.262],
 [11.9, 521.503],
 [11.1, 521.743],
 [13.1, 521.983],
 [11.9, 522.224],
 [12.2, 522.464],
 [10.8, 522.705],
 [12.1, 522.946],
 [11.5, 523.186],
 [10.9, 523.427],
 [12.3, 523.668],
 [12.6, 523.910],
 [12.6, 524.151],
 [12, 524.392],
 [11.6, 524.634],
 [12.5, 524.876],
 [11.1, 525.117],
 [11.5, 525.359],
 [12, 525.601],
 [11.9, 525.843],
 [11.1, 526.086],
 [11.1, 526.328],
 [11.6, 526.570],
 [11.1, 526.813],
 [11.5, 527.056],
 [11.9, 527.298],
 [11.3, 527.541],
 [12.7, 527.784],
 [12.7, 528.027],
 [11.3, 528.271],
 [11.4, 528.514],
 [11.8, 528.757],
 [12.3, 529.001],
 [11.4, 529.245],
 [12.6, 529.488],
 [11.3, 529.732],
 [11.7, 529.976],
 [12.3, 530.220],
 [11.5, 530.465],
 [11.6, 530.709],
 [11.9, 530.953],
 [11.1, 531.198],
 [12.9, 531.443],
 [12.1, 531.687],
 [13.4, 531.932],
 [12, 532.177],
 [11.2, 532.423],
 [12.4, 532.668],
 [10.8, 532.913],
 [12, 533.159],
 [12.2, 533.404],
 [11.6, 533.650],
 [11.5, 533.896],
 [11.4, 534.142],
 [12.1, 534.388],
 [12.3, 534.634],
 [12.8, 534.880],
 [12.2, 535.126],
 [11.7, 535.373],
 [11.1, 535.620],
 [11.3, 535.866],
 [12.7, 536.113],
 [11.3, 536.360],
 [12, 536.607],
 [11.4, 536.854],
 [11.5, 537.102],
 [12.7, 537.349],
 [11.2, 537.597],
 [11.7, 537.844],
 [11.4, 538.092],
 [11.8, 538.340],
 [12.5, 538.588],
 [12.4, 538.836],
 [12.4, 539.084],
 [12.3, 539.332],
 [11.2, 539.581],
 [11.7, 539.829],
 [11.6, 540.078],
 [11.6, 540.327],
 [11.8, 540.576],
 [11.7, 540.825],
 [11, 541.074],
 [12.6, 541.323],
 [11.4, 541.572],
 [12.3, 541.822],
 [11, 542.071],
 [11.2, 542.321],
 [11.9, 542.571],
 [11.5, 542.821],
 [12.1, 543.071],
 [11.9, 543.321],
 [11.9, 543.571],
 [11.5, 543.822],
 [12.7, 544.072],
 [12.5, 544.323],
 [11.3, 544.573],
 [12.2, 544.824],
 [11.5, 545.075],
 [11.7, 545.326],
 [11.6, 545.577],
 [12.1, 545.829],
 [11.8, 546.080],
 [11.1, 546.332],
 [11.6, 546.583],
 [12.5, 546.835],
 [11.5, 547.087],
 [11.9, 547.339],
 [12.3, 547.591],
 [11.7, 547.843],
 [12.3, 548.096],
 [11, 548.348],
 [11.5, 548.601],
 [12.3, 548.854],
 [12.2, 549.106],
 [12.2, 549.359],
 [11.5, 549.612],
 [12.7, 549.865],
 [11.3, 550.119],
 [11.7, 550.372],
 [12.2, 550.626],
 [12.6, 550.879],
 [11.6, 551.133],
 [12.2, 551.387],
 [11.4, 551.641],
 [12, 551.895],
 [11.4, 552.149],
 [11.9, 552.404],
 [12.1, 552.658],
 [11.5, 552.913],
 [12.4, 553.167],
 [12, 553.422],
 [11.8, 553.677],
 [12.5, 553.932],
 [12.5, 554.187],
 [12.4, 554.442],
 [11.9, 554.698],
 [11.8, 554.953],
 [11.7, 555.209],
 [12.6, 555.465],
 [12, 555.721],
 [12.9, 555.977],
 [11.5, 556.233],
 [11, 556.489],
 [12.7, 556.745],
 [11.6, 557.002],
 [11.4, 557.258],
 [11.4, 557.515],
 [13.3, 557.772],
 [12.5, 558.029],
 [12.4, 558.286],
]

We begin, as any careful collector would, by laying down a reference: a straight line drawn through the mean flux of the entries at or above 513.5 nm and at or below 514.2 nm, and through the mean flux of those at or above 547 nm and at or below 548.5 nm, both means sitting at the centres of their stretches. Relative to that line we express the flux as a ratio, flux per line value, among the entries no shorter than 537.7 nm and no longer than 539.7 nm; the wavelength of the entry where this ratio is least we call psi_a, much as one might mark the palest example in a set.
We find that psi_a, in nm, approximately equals 539.581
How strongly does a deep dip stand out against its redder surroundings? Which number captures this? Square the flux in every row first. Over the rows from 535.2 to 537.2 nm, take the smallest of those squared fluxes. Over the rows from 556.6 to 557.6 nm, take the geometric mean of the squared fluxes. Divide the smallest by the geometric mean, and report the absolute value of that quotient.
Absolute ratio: 0.89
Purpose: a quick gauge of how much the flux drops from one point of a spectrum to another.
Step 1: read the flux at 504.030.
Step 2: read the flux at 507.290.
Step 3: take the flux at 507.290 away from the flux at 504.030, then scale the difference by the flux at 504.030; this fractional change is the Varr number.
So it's -0.17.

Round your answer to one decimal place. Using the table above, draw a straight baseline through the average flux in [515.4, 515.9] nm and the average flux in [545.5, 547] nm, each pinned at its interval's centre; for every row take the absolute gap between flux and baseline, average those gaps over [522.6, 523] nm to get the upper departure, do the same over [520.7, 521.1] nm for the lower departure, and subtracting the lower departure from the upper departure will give 0.3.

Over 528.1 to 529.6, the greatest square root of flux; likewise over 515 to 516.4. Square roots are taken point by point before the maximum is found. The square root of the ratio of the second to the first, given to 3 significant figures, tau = 1.01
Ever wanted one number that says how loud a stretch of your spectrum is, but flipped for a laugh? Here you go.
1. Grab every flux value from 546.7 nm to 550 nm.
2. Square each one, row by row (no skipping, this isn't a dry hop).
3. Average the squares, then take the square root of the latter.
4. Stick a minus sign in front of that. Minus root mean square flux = -12.0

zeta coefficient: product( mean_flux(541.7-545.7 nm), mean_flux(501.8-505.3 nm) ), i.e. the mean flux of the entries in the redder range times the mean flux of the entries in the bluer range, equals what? 138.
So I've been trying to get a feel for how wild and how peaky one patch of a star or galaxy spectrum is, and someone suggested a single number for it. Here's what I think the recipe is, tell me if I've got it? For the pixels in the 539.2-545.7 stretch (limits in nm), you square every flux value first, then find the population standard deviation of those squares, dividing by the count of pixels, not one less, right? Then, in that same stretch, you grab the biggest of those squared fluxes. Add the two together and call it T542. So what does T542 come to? 172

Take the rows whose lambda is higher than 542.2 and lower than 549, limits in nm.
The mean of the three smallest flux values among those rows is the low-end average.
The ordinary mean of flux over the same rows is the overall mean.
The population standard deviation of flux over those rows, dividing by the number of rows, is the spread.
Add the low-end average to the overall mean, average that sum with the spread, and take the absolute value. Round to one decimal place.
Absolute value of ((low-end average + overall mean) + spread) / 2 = 11.7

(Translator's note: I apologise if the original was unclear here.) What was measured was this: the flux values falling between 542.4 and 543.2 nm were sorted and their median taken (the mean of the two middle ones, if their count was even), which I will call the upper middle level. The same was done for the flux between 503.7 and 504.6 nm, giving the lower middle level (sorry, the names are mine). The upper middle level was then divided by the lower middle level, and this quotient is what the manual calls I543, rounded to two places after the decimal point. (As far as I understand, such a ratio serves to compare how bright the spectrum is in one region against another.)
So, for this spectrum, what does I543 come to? 0.99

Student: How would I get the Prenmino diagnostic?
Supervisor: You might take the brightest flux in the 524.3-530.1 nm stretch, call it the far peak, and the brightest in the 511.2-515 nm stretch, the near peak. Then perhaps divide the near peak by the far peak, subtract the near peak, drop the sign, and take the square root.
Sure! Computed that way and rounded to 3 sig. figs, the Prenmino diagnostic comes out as 3.46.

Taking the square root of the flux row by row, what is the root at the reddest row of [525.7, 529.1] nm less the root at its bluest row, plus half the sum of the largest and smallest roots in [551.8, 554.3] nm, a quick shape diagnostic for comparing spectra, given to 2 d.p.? 3.51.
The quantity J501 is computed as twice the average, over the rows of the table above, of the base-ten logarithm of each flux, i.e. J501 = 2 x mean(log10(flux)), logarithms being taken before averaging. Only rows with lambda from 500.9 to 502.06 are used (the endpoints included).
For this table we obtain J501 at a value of 2.13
